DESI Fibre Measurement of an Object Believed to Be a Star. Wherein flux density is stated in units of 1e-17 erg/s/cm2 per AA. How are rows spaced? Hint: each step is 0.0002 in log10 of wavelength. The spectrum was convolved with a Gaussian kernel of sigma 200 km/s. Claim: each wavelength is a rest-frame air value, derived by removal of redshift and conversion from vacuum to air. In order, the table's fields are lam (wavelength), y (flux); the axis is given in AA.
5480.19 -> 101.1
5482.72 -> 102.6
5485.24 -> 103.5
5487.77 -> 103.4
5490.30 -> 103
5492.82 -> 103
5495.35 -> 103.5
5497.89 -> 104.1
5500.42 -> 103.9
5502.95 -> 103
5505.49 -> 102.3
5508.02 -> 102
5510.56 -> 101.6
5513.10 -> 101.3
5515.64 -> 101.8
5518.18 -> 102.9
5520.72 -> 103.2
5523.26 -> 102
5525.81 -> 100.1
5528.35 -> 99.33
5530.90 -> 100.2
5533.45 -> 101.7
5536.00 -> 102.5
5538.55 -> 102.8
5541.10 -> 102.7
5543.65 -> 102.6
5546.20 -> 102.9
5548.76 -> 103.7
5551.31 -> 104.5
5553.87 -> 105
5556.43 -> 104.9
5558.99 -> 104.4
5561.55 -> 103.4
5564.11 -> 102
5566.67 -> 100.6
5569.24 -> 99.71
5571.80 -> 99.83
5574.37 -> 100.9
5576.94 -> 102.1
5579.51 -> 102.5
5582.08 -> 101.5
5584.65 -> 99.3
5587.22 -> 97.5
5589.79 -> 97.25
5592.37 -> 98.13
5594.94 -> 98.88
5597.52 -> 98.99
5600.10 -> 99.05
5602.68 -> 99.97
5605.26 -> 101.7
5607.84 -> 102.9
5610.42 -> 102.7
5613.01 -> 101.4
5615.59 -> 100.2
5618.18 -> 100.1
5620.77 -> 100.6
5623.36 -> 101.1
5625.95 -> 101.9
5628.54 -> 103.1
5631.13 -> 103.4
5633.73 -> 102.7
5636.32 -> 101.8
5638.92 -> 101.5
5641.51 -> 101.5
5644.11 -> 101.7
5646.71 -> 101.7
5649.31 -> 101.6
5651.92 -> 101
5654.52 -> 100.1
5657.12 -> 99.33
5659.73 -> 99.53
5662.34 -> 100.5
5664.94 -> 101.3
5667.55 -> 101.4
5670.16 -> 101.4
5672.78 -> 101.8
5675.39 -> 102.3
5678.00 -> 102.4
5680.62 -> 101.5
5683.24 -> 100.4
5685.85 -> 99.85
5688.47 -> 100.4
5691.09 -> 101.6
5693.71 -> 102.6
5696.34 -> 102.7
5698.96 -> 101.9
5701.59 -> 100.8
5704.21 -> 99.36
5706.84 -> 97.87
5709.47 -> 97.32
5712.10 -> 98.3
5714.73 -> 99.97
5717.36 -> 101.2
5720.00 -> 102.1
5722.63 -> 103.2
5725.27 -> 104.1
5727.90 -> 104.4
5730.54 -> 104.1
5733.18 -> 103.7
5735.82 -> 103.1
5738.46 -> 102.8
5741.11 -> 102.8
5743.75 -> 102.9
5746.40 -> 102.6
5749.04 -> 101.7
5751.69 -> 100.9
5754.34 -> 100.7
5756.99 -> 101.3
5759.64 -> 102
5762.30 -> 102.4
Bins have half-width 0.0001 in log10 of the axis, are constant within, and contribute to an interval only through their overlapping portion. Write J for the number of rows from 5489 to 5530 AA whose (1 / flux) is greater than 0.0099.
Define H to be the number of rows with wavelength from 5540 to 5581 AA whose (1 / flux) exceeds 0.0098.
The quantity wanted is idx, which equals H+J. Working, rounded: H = 5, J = 2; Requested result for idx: 7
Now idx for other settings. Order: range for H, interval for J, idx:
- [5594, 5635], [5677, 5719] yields 20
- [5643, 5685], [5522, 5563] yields 17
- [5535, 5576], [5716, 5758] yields 7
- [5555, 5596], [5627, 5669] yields 16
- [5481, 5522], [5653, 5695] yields 11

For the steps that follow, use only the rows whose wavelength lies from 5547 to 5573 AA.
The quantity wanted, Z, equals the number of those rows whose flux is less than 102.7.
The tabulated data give 4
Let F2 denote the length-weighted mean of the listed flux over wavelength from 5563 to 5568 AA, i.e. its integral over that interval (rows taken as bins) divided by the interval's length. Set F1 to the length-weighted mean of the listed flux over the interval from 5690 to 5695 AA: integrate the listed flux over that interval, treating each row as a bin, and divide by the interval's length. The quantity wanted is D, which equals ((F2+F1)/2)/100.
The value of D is 1.017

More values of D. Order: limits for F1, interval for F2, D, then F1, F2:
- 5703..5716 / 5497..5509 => 1.008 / 99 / 103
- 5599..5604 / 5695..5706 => 1.003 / 100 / 101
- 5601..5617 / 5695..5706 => 1.012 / 101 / 101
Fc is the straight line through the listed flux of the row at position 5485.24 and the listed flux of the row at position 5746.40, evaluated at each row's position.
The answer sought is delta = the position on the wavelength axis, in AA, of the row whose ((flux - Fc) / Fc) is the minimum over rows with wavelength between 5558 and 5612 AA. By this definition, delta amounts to 5589.79 AA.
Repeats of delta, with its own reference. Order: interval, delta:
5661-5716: 5709.47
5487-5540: 5528.35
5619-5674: 5657.12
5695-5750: 5709.47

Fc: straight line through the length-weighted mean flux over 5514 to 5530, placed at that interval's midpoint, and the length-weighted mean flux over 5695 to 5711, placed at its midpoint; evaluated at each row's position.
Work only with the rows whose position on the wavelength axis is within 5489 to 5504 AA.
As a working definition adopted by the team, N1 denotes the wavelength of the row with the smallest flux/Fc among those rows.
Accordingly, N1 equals 5490.30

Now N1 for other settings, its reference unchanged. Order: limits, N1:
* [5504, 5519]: 5513.10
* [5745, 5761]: 5754.34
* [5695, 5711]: 5709.47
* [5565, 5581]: 5569.24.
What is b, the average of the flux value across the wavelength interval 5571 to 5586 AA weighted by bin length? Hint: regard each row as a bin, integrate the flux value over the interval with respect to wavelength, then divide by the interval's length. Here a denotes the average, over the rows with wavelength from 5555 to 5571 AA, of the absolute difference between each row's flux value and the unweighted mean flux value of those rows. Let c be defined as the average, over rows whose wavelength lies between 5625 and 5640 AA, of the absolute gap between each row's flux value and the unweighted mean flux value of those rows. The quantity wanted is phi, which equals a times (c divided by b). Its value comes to 0.0114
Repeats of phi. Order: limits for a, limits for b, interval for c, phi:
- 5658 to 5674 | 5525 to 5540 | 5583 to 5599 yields 0.0046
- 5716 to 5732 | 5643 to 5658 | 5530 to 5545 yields 0.0077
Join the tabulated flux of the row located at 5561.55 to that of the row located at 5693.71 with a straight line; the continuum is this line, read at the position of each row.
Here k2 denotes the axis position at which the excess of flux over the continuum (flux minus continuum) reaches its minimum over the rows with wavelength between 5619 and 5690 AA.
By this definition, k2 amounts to 5657.12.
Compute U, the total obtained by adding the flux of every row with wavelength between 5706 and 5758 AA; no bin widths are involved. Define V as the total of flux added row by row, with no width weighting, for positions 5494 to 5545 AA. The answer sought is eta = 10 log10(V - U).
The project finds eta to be 9.3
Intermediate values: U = 2035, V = 2044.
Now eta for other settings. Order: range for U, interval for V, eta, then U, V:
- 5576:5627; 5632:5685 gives 12.5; 2008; 2025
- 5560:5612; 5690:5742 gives 14.0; 2009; 2034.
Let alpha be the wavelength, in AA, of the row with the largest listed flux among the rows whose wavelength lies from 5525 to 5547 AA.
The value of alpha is 5546.20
